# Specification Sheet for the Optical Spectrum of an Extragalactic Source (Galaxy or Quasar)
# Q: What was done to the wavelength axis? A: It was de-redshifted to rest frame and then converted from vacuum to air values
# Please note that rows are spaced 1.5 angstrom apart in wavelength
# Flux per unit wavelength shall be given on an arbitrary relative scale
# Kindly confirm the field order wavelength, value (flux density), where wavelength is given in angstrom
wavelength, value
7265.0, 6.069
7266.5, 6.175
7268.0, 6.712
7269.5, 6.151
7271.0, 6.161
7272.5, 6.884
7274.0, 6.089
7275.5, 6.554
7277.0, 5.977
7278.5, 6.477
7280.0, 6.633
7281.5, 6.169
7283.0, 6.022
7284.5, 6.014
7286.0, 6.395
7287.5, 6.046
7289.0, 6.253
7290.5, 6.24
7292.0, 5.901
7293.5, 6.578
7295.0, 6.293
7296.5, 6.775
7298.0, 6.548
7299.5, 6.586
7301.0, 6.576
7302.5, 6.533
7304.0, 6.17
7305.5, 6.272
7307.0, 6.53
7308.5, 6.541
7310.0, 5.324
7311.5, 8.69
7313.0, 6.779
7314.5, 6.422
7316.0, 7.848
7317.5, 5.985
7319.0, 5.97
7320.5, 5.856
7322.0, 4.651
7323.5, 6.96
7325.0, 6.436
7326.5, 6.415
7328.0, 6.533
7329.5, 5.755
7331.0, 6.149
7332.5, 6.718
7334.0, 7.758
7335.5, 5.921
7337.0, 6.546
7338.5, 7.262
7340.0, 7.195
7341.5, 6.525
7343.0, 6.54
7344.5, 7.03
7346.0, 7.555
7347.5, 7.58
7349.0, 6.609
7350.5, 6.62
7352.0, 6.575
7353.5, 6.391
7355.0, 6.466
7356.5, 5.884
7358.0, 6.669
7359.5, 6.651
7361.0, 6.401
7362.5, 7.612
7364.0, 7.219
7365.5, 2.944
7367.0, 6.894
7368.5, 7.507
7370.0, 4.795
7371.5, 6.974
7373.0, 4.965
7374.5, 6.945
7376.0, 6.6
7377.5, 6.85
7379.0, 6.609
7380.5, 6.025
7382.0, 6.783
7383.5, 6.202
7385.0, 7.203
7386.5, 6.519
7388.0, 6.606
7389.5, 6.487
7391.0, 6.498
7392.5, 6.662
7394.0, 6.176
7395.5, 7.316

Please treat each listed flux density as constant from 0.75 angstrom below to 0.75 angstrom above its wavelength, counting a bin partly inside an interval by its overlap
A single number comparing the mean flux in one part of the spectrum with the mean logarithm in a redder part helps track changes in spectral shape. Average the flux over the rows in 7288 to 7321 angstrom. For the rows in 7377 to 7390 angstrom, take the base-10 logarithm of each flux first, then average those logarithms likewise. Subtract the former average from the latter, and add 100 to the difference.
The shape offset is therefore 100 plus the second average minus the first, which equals 94.3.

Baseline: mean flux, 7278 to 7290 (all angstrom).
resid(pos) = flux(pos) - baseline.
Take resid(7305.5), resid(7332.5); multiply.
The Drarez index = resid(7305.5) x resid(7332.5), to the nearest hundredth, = 0.01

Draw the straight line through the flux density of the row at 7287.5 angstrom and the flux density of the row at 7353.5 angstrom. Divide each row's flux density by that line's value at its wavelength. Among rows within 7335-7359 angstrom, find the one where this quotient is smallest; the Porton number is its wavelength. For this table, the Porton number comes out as 7356.5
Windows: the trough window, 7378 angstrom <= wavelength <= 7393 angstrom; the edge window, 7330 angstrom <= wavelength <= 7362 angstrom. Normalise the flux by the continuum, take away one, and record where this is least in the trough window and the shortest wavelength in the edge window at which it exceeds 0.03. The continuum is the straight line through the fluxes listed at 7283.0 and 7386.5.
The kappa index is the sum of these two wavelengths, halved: 7356.5 angstrom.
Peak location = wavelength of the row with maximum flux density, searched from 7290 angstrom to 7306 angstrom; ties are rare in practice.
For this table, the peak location 7296.5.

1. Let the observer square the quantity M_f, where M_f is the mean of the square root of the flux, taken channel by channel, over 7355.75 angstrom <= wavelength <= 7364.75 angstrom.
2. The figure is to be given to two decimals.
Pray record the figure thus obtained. 6.73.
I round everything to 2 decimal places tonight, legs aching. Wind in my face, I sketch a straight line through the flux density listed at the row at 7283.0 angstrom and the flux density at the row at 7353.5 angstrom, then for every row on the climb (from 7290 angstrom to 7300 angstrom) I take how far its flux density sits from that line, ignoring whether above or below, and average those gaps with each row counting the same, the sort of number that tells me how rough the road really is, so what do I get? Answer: 0.38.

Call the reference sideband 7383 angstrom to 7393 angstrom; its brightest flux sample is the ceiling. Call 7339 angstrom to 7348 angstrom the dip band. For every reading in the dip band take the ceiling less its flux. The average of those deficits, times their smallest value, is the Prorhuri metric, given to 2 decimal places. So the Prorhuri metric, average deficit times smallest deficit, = -0.05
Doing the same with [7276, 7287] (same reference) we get 0.55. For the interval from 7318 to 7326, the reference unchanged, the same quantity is 0.30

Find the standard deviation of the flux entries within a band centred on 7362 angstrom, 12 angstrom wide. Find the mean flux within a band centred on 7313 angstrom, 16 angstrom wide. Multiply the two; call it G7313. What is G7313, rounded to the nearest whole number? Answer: 9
